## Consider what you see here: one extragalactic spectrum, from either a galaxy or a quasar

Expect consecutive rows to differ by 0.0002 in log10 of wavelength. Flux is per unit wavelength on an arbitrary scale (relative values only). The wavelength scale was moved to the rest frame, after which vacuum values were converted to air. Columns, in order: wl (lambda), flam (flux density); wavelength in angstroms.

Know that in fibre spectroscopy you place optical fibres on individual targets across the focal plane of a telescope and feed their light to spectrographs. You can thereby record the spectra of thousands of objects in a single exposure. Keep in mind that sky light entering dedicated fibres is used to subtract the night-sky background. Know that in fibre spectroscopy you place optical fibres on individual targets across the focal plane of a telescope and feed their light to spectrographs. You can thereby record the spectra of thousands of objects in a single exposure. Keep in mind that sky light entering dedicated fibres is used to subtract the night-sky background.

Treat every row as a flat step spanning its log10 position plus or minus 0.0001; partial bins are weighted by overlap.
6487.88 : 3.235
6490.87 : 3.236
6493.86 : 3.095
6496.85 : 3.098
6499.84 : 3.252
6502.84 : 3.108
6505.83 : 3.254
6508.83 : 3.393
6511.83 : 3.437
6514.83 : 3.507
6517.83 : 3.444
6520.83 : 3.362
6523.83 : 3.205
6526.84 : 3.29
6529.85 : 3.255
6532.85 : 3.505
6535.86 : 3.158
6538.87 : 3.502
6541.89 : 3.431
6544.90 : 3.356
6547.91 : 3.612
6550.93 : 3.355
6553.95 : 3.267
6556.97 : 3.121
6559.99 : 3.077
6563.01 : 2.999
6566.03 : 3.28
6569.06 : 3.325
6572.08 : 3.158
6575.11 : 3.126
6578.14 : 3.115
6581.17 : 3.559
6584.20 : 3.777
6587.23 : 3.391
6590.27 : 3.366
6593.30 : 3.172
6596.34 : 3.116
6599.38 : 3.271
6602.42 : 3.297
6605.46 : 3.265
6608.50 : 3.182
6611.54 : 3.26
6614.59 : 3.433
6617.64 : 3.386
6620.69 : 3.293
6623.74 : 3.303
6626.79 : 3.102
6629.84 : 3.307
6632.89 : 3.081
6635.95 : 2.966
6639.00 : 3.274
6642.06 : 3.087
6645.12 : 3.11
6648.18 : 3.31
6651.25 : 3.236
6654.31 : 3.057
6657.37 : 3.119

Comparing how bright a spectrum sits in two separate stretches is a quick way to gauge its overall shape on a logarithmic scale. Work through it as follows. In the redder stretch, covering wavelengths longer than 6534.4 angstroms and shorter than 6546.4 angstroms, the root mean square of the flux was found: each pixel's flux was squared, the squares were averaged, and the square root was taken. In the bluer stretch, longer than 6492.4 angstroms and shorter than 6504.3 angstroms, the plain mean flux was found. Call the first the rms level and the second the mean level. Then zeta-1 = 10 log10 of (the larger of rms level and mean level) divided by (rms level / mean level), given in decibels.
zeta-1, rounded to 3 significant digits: 4.97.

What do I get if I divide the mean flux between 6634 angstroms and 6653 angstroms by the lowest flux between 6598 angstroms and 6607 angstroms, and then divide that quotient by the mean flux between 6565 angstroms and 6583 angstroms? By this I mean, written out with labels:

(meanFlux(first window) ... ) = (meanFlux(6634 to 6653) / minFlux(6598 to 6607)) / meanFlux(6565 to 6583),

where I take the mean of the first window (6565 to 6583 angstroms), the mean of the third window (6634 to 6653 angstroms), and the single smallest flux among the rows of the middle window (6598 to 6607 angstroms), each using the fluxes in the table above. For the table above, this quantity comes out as 0.30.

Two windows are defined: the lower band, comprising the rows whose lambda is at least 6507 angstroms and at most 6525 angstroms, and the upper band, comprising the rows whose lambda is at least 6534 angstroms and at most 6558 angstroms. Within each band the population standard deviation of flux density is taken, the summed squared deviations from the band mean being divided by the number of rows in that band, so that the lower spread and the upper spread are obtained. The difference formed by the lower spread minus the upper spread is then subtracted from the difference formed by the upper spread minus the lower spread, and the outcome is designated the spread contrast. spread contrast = 0.12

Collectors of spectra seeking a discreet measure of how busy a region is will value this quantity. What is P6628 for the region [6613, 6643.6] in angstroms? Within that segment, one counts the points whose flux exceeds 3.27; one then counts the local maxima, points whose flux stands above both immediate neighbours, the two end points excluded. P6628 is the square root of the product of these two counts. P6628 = 4.24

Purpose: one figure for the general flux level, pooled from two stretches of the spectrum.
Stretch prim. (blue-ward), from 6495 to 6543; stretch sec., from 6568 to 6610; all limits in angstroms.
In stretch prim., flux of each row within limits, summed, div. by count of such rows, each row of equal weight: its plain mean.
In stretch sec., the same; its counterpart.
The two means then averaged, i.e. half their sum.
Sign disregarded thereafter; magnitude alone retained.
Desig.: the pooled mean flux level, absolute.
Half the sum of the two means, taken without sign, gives 3.31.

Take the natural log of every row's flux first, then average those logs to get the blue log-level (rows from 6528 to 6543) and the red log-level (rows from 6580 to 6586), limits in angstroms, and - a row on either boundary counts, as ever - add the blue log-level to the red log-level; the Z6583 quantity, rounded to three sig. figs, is 2.51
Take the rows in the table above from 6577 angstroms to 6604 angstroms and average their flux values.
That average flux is 3.34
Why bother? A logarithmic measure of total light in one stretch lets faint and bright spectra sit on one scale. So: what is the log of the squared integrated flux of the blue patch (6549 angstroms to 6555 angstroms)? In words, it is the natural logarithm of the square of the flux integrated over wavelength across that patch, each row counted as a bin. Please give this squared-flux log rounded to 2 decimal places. 5.99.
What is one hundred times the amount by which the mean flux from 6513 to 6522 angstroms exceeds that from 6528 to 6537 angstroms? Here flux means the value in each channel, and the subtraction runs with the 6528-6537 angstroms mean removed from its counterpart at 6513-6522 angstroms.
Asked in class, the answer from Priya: 13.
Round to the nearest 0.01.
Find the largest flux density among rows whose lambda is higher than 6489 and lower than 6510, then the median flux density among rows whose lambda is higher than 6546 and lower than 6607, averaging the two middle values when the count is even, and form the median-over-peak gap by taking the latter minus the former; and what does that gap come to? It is -0.12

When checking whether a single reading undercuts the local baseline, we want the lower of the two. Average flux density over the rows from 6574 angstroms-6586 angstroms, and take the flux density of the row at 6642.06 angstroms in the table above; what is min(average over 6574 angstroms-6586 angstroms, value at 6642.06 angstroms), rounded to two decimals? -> 3.09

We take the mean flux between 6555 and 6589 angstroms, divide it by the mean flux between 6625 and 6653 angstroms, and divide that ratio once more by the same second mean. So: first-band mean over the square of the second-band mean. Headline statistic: 0.326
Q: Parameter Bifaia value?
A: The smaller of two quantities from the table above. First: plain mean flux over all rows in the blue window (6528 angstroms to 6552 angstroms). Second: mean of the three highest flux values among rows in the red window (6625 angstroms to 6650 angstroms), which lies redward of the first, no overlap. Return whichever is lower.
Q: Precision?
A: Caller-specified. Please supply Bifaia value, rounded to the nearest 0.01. 3.30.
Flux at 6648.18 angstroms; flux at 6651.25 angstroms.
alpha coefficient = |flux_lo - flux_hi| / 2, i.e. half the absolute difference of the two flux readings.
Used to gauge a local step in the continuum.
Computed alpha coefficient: 0.037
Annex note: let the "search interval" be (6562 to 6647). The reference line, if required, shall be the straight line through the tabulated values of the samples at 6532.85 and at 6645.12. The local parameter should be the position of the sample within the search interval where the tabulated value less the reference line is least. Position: 6563.01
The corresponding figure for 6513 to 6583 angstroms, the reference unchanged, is 6563.01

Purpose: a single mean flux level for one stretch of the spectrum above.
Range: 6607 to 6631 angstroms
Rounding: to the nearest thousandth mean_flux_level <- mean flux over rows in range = 3.283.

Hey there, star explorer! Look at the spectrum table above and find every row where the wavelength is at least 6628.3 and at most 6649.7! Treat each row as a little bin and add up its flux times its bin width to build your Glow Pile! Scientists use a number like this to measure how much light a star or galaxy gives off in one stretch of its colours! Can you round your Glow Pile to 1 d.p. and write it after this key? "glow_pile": 67.7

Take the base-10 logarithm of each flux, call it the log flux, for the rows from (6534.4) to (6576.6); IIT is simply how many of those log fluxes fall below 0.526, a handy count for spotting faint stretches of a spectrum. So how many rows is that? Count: 11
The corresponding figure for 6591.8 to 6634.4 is 12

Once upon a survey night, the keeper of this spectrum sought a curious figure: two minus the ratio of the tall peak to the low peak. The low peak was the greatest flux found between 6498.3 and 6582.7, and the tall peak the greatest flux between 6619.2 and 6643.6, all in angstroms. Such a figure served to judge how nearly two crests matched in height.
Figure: 1.08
